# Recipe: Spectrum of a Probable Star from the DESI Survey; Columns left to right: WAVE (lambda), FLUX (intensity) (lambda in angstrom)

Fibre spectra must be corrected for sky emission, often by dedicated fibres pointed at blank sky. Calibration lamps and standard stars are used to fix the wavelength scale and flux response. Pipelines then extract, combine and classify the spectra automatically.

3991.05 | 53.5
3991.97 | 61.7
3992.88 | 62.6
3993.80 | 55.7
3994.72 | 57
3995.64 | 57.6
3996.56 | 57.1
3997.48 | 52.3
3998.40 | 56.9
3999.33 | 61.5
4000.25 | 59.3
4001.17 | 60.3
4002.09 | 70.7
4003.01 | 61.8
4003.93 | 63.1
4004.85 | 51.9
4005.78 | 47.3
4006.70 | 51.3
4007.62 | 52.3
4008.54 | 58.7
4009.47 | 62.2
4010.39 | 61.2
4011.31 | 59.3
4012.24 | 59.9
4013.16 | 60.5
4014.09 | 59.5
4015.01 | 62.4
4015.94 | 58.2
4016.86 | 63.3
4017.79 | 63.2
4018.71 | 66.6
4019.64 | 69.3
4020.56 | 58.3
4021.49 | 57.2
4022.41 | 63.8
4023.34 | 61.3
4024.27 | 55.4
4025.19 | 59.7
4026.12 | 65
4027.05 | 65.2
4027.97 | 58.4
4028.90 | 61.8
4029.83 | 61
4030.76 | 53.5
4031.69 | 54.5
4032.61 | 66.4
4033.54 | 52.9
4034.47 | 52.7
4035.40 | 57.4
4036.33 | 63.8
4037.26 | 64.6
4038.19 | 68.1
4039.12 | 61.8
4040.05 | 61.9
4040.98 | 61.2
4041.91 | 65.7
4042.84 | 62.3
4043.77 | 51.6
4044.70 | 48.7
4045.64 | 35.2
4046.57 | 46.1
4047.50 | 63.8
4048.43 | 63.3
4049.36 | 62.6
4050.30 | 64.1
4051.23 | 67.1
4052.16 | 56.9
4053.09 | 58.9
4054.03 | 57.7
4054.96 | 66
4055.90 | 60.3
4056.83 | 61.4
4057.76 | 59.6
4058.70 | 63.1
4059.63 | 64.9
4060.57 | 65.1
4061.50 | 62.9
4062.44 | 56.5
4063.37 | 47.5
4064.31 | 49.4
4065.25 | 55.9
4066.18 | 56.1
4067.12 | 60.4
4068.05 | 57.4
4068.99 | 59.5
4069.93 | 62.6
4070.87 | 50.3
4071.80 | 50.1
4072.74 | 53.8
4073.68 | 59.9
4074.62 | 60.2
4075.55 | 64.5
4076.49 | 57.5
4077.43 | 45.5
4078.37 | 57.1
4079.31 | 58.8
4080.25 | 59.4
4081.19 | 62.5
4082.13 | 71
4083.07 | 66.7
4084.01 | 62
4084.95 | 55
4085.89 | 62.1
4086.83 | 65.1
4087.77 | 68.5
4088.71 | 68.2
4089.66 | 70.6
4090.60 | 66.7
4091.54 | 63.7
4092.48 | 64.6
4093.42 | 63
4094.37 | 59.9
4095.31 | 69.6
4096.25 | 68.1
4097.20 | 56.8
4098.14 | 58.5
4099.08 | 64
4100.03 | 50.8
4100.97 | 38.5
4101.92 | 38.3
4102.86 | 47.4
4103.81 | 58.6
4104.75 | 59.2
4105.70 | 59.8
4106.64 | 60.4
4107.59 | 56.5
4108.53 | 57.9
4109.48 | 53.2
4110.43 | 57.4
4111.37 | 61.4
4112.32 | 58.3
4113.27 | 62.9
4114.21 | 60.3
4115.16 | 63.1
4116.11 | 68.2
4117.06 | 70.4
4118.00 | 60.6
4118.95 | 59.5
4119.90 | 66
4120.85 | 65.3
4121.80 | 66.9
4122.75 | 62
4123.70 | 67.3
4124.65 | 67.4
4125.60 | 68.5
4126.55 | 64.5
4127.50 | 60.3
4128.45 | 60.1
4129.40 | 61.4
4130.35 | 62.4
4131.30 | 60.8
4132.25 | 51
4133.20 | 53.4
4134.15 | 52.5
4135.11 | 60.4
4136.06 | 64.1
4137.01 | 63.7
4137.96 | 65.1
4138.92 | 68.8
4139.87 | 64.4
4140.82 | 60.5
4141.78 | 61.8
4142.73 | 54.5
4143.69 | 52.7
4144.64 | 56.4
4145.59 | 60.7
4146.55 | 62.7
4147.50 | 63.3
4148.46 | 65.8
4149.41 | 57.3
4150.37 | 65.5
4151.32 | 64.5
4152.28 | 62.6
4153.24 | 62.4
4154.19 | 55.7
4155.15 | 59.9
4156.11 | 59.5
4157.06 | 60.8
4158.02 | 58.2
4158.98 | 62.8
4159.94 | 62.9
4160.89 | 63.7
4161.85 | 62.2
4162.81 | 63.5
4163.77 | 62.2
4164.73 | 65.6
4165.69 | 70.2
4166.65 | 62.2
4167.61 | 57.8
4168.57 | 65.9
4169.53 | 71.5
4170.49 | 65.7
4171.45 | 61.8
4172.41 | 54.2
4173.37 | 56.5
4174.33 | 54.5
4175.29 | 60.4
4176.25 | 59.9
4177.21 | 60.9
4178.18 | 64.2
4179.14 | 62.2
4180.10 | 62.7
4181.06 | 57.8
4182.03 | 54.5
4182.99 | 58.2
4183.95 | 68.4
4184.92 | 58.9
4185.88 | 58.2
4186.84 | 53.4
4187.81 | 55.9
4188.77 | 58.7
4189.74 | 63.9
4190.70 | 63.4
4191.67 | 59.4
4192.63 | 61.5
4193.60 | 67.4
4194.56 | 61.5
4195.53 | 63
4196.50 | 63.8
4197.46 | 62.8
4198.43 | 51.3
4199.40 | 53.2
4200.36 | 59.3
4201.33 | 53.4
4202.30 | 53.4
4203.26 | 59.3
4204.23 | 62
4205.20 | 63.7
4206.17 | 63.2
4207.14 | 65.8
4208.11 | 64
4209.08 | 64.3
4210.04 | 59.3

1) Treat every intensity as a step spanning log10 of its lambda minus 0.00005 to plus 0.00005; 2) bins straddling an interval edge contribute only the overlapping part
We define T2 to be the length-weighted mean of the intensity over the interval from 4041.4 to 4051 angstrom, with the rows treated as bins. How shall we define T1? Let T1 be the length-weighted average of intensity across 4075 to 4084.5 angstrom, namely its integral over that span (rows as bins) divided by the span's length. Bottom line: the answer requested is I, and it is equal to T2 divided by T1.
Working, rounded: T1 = 60.5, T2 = 57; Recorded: 0.94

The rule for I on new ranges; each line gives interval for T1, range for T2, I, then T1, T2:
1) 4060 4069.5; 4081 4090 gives 1.14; 57.1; 65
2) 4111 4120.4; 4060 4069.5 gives 0.91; 63.1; 57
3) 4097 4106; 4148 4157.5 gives 1.16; 53.0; 61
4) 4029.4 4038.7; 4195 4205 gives 0.98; 59.5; 58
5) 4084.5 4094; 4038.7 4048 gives 0.86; 64.7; 56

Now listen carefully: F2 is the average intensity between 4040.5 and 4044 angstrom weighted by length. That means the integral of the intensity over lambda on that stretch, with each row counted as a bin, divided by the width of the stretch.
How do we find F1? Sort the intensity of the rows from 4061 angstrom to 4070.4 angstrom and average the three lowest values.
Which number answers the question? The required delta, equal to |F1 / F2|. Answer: 0.84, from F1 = 51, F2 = 60.8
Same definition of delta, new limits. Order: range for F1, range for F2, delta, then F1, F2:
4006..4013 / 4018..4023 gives 0.86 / 54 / 63.1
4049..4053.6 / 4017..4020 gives 0.90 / 59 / 65.8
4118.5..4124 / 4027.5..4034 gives 1.07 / 62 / 58.4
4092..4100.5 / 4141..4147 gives 0.95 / 55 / 58.2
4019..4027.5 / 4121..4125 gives 0.87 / 57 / 65.8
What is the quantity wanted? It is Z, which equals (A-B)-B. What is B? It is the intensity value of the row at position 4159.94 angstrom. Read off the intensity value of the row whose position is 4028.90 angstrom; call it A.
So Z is -64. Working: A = 61.8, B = 62.9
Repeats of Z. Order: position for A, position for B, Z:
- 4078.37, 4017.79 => -69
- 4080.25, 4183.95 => -77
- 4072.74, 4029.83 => -68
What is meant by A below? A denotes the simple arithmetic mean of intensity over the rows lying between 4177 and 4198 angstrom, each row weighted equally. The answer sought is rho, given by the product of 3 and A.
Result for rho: 182.8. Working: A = 60.9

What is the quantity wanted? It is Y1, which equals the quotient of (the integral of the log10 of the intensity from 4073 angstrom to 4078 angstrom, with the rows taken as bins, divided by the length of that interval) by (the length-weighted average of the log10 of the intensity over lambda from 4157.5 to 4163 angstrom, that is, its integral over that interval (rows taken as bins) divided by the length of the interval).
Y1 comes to 0.98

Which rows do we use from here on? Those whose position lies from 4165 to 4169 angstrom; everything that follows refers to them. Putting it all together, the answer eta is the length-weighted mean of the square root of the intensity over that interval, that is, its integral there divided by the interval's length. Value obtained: 8.0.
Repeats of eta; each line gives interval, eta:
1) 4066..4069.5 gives 7.6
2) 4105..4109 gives 7.7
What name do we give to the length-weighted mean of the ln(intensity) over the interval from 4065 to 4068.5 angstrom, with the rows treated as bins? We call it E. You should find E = 4.06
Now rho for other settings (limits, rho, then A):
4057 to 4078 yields 172.2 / 57.4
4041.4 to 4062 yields 178.3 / 59.4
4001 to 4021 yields 180.2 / 60.1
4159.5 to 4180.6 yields 186.9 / 62.3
